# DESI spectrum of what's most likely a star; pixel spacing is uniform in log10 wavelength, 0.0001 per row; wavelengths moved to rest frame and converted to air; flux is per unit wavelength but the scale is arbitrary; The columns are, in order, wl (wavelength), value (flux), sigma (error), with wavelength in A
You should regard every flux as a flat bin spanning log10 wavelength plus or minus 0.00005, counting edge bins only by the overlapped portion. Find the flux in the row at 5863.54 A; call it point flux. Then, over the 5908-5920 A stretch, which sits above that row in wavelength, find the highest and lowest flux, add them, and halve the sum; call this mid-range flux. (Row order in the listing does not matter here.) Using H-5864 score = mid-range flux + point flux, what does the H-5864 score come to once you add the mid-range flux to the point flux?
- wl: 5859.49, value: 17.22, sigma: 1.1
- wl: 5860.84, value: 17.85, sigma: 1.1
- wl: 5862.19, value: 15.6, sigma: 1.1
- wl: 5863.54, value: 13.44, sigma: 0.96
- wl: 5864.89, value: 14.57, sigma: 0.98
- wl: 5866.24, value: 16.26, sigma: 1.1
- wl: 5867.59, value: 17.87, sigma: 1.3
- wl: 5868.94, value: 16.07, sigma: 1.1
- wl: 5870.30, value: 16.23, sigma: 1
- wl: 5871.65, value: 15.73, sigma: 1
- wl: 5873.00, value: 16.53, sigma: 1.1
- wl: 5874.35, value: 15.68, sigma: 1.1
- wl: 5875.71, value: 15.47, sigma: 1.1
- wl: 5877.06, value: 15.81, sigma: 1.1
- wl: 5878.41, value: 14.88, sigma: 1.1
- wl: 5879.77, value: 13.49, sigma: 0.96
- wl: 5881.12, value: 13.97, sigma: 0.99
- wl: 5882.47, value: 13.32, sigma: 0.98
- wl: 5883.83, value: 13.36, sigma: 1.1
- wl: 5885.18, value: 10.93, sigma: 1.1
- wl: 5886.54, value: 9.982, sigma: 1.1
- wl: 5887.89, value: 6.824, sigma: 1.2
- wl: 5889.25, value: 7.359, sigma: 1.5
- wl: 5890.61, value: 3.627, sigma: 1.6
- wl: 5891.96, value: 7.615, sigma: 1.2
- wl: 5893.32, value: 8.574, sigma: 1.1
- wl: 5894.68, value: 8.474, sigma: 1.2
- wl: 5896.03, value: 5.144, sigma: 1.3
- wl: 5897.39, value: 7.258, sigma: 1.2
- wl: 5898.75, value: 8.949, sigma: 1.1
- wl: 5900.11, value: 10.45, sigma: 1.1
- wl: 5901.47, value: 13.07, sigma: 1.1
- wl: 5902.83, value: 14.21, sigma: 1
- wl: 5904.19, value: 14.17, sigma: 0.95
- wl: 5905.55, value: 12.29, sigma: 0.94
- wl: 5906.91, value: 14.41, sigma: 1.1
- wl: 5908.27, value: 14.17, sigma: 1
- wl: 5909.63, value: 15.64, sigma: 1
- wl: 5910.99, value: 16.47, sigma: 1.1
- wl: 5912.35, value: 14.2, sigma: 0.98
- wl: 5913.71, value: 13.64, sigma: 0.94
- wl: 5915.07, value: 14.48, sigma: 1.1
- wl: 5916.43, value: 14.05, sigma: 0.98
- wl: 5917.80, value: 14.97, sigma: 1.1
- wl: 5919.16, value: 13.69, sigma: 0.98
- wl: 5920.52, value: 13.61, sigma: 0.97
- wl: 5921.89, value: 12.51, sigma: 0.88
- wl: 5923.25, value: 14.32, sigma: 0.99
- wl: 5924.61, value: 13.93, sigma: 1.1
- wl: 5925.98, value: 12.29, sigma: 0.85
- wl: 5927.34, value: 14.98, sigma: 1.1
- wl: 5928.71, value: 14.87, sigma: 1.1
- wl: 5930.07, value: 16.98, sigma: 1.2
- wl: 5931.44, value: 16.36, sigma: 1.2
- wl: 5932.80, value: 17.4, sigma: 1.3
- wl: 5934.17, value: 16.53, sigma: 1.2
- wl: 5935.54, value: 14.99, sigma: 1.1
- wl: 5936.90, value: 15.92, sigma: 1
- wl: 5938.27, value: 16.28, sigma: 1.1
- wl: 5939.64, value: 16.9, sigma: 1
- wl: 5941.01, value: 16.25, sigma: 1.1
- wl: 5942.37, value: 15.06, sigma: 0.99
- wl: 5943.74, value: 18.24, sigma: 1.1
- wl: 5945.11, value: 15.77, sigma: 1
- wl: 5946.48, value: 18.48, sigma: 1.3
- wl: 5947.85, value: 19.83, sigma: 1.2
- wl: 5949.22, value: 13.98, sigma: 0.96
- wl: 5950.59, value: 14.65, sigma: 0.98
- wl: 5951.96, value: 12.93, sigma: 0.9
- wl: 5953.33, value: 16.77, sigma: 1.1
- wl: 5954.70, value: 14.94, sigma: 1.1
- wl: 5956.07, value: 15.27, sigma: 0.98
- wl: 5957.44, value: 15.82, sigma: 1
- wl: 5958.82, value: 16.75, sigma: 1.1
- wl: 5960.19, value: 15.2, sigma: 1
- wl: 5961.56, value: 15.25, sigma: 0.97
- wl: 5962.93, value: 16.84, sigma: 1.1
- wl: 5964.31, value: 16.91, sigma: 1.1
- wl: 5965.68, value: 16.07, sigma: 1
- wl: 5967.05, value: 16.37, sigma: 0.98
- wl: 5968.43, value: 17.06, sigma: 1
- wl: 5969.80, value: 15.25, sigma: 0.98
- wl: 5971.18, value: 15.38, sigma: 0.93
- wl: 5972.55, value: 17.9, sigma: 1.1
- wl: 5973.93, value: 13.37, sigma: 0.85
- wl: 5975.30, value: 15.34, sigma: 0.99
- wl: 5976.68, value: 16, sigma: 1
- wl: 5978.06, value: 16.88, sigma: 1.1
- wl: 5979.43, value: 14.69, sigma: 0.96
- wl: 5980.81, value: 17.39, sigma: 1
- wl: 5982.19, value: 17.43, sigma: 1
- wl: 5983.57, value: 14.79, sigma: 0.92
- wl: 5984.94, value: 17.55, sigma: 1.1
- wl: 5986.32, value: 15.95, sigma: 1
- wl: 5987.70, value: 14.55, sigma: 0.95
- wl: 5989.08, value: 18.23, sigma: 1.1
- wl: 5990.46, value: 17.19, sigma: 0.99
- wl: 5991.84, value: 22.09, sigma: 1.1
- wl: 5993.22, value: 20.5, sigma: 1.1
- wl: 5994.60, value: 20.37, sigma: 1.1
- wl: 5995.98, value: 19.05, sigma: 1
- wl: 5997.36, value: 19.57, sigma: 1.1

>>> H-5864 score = 28.5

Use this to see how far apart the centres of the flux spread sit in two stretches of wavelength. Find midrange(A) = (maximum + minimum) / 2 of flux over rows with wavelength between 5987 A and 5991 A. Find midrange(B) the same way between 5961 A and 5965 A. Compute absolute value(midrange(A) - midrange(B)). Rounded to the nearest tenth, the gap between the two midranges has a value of 0.3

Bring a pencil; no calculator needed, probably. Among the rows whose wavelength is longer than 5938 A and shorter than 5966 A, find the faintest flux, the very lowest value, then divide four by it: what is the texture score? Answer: 0.31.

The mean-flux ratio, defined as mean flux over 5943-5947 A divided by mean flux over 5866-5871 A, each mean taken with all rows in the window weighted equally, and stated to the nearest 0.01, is 1.05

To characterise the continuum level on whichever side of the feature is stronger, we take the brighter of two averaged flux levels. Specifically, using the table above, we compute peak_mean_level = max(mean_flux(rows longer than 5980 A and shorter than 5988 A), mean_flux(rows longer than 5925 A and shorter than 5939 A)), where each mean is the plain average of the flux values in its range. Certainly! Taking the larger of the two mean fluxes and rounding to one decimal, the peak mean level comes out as 16.3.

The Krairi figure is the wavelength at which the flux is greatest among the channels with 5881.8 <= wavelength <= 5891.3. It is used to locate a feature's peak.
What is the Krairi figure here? 5883.83 A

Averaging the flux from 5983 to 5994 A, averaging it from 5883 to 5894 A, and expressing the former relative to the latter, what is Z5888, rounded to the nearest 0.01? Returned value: 2.06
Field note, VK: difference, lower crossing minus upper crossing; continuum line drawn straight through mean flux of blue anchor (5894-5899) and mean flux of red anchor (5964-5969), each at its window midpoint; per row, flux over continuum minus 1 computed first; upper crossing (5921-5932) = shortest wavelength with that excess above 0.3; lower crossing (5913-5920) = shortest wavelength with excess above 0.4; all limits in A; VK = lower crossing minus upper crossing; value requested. -9.5 A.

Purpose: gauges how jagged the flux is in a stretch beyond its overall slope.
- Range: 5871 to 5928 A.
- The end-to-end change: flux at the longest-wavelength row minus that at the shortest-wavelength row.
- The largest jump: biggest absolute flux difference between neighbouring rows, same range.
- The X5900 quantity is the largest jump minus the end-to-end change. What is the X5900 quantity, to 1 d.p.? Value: 4.7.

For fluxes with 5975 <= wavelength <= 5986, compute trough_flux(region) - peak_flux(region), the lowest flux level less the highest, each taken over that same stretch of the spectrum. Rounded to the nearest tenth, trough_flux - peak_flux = -2.9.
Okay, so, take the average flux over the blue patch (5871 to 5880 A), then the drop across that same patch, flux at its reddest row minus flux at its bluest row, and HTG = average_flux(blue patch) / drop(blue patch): -7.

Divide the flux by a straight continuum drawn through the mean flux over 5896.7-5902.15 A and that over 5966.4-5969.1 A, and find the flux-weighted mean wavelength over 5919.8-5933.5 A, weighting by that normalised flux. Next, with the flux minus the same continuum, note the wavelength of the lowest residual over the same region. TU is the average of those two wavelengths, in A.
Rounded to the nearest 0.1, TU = 5926.4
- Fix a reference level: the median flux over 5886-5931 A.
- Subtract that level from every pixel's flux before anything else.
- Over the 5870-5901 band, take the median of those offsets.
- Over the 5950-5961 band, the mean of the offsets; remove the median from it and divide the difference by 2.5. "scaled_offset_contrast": 1.7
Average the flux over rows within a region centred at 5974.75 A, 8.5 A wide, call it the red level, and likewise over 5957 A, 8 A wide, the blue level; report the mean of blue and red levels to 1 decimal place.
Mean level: 15.8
